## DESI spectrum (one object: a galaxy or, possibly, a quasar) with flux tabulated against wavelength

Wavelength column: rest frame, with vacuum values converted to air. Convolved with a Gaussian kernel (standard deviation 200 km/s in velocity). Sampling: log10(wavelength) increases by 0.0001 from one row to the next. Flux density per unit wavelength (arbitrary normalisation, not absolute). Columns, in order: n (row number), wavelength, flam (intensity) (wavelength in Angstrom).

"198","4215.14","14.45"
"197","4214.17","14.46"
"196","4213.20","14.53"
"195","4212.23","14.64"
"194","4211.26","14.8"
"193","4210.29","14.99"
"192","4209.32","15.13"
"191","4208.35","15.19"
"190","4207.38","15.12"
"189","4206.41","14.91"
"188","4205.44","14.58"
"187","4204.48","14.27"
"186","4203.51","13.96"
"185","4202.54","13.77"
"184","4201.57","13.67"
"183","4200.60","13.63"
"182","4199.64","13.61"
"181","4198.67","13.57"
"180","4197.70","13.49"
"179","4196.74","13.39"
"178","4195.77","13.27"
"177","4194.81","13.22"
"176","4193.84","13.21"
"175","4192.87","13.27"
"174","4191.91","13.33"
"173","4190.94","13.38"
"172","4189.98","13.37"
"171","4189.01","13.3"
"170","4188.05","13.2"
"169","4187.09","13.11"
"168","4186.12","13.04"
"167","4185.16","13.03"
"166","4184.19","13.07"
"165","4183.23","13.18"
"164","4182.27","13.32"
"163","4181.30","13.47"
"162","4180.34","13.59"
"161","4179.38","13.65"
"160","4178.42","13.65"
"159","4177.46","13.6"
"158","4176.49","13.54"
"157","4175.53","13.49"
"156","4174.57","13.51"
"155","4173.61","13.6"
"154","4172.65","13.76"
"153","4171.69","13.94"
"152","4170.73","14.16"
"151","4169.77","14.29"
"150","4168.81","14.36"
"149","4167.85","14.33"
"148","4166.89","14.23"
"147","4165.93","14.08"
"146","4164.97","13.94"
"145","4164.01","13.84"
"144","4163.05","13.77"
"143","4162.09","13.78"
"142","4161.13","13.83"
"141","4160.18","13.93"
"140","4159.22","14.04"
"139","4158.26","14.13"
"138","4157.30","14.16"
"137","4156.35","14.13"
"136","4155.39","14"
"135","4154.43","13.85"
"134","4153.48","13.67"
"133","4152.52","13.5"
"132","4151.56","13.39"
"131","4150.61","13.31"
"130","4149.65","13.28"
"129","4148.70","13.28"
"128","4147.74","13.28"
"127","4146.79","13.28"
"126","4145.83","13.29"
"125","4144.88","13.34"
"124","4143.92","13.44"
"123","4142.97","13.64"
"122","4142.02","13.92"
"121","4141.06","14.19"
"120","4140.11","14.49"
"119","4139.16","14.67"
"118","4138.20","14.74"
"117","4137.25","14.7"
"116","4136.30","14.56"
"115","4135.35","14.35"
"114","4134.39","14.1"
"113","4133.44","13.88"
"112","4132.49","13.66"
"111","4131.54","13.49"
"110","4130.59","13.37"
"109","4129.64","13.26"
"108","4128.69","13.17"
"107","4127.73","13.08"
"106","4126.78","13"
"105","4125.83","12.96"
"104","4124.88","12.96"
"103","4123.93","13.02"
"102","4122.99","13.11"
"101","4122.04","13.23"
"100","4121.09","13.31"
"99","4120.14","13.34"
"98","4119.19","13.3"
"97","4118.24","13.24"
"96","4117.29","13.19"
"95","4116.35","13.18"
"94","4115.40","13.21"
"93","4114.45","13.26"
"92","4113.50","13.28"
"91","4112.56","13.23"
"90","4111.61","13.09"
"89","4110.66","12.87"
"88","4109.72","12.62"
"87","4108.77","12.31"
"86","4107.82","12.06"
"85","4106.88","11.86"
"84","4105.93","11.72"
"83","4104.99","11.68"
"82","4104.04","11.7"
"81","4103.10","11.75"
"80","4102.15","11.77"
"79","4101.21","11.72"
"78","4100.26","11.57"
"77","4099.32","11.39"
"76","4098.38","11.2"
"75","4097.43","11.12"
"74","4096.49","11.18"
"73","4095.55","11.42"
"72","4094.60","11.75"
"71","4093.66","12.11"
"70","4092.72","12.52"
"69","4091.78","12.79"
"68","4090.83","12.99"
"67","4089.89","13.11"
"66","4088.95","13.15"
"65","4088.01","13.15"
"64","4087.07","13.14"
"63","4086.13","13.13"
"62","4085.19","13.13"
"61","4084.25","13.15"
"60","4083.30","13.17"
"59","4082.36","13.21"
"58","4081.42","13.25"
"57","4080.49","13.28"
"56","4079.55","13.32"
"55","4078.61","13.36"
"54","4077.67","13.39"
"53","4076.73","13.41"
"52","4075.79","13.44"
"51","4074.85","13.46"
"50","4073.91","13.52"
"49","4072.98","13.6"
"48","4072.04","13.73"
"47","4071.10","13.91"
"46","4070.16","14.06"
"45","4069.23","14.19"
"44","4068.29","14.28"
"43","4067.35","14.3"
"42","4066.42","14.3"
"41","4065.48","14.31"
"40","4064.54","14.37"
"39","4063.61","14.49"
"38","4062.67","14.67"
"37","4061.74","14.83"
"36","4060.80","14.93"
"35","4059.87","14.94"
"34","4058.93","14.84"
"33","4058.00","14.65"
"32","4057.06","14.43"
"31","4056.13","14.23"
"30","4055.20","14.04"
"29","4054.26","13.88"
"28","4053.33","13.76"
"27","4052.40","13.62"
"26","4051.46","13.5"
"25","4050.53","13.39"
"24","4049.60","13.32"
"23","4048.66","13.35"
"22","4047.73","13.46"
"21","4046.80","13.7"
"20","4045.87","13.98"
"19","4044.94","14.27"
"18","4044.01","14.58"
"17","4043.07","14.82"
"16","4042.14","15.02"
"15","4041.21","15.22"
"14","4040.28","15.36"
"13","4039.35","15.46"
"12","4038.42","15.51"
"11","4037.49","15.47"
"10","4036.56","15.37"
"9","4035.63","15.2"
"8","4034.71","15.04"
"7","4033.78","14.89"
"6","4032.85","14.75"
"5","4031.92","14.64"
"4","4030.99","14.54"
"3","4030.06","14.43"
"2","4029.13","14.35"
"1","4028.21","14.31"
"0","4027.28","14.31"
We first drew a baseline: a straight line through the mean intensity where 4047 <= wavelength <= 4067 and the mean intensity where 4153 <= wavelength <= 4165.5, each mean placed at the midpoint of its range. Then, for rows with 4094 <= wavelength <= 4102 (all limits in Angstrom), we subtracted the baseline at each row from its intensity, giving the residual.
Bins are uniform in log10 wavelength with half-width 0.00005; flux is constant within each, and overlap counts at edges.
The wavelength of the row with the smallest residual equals 4097.43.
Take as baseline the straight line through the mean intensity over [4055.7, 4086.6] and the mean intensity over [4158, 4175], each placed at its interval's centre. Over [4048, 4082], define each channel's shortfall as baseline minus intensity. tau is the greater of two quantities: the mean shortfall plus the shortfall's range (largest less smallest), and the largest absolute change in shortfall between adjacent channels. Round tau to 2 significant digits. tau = 1.7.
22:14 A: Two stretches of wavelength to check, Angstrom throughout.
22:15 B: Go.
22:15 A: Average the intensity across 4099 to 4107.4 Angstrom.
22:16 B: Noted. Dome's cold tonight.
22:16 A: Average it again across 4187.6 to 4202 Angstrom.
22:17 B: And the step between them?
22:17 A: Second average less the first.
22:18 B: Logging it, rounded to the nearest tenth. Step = 1.7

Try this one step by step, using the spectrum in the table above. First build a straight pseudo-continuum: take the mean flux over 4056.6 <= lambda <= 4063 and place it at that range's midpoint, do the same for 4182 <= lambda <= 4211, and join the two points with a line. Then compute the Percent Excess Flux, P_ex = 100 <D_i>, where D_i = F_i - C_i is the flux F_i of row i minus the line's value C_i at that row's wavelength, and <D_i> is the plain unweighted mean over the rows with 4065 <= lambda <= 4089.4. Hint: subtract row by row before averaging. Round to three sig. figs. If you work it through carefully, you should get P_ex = -107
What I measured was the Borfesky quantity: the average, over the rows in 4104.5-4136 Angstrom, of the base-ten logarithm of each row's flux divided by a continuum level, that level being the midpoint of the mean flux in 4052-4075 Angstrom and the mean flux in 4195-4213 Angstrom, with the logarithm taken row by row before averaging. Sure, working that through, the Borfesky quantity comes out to -0.037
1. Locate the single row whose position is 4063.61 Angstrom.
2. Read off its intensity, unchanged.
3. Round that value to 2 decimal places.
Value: 14.49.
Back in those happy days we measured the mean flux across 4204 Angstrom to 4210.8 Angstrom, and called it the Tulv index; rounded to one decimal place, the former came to 14.9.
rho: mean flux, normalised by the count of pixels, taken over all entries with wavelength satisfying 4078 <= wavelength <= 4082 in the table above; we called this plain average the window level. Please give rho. 13.3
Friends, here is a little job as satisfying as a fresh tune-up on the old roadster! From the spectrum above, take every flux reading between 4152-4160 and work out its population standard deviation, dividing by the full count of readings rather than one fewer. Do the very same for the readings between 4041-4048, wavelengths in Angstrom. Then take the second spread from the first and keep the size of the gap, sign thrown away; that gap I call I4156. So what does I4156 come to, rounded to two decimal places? 0.37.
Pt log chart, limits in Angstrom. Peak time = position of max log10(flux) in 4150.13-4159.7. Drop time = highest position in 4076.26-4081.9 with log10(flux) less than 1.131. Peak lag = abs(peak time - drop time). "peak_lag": 75.9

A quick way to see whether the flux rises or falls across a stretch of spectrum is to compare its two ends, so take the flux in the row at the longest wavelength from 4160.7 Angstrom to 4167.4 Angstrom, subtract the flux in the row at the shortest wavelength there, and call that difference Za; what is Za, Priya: 0.4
